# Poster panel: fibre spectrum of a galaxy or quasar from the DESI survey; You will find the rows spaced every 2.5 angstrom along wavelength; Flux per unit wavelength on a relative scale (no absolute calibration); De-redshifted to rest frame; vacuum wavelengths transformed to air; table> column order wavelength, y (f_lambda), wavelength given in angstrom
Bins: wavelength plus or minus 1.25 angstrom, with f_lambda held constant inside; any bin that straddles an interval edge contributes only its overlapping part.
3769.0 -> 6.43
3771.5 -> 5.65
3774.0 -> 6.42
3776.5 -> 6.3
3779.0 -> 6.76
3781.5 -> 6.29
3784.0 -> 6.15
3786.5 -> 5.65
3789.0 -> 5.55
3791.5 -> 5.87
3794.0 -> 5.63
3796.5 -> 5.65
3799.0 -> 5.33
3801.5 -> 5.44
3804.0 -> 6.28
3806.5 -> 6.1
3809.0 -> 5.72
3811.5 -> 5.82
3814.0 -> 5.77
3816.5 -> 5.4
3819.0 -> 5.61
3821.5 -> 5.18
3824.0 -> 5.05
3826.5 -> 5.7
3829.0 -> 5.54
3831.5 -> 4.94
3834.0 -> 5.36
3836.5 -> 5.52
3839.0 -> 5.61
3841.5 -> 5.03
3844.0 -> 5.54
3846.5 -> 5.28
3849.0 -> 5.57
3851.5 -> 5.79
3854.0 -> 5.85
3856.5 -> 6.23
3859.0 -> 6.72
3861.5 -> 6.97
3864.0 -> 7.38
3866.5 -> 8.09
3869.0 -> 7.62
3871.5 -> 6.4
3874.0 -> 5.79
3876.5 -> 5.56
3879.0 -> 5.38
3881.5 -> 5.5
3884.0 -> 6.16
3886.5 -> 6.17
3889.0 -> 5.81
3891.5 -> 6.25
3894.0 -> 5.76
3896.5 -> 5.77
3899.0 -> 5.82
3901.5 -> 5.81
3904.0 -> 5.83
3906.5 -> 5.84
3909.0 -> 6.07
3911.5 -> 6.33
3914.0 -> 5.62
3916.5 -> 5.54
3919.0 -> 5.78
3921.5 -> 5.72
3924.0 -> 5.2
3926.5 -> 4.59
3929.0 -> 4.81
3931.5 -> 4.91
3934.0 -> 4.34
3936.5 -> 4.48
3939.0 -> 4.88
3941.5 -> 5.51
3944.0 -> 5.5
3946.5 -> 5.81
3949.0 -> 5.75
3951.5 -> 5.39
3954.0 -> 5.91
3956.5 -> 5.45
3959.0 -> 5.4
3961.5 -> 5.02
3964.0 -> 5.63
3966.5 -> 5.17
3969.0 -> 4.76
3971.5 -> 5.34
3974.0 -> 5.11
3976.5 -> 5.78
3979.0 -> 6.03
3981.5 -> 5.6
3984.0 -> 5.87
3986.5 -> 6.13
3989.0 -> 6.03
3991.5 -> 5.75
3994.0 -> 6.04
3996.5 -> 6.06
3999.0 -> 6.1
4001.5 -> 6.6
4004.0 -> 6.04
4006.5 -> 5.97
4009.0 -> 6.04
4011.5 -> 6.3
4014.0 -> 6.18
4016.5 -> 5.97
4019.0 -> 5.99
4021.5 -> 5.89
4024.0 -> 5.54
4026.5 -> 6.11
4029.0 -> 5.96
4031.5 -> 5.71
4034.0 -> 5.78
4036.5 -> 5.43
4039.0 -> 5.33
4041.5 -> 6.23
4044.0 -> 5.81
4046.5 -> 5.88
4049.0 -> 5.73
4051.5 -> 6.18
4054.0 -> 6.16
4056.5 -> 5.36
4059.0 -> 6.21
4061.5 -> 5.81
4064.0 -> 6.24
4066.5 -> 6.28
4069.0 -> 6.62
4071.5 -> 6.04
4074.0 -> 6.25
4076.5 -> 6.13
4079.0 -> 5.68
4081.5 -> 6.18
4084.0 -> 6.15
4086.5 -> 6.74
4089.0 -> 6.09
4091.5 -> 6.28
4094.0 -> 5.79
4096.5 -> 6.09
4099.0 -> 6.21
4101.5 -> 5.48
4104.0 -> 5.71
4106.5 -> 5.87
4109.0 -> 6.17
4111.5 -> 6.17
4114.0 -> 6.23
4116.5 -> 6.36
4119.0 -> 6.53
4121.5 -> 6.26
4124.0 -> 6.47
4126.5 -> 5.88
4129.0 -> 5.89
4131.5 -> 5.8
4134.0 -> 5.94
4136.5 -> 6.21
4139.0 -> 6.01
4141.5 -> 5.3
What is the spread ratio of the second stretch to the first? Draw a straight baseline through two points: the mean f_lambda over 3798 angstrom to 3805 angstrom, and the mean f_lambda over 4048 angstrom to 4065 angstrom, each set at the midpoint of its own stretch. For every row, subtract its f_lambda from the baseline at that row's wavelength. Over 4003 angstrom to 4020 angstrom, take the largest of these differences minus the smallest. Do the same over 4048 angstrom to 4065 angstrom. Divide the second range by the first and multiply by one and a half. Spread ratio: 3.9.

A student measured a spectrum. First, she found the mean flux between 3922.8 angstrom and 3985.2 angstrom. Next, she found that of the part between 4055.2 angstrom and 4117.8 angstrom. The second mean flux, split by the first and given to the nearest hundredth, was 1.15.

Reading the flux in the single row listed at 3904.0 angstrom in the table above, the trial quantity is 5.83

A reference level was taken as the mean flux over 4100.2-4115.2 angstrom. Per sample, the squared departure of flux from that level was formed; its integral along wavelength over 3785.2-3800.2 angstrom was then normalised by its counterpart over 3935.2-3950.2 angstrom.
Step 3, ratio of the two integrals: 0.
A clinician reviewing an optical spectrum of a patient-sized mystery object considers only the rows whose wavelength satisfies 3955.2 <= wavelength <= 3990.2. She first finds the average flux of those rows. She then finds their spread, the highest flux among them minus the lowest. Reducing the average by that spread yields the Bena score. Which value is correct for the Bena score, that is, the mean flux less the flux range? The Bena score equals 4.15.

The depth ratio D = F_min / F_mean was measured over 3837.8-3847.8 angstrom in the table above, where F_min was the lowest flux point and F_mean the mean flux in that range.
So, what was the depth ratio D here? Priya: 0.938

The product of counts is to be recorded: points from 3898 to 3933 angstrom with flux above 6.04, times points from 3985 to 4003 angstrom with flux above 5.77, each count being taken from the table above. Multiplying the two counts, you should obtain 12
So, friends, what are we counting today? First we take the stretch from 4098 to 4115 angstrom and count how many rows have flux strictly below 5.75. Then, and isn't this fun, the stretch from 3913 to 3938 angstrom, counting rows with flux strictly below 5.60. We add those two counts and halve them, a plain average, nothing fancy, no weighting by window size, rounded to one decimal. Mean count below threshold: 4.5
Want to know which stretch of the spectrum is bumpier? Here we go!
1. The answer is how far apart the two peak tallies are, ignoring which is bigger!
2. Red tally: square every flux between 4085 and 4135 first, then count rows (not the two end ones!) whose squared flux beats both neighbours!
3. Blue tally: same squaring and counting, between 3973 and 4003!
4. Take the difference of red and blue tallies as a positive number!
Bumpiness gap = 3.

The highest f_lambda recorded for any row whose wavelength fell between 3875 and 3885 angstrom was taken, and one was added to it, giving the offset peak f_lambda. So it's 7.2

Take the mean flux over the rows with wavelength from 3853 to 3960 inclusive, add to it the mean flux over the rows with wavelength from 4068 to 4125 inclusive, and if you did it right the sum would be 12.0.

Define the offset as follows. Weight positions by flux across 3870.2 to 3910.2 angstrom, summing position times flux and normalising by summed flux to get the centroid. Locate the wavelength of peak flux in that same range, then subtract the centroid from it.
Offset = -18.8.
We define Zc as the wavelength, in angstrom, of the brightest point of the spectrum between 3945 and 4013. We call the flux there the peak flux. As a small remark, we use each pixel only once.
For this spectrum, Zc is 4001.5 angstrom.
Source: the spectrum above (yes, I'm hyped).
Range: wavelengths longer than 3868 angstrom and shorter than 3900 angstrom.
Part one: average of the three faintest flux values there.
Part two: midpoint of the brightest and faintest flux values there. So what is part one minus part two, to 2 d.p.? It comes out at -1.02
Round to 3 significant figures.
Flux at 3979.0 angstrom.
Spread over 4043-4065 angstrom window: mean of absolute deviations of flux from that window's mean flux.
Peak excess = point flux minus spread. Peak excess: 5.79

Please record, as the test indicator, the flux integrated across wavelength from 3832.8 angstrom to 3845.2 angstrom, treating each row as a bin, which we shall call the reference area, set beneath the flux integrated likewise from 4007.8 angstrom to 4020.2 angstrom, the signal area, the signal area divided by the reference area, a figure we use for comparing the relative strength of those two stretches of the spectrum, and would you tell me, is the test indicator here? 1.13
